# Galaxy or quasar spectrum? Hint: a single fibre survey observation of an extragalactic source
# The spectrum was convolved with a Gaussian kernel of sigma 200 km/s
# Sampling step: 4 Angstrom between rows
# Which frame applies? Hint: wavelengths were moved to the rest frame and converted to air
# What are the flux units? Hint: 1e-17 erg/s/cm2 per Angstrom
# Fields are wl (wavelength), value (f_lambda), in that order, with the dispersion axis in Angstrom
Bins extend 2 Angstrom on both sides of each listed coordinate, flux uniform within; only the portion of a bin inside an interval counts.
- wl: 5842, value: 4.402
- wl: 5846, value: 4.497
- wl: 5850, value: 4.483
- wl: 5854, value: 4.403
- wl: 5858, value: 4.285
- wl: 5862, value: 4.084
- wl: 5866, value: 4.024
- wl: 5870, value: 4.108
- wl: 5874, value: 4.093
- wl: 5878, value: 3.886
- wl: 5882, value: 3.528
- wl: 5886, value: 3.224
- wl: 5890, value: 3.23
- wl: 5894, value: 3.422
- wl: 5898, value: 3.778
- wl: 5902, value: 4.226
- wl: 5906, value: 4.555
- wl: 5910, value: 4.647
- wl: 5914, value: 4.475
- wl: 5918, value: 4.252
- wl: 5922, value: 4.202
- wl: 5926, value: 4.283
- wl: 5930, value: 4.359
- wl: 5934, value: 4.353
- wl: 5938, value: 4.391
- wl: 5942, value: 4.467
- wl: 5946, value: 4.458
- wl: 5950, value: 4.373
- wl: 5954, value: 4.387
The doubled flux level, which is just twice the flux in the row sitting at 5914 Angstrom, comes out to 8.95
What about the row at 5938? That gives 8.78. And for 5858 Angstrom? 8.57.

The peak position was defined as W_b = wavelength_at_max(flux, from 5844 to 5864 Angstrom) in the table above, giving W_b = 5846 Angstrom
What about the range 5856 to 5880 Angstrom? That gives 5858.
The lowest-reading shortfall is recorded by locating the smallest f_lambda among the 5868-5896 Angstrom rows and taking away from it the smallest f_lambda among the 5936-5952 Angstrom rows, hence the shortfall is -1.1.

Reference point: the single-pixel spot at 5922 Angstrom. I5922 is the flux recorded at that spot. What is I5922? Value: 4.202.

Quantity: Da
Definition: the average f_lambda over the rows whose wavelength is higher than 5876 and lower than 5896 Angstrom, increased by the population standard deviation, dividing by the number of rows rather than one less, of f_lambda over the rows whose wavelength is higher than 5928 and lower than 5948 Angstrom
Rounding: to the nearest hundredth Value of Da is 3.51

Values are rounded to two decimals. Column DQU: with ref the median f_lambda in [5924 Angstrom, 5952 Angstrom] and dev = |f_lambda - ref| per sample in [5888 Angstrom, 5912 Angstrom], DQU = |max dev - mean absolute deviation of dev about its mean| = 0.80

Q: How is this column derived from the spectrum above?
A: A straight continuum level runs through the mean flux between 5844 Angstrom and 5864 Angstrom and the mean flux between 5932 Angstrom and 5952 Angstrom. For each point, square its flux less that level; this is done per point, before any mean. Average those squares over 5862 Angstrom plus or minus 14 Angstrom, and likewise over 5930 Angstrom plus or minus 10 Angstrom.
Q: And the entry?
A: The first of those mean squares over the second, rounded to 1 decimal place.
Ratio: 4.5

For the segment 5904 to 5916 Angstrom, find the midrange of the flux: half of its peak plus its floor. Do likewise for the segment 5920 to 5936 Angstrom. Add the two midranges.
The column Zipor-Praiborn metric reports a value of 8.8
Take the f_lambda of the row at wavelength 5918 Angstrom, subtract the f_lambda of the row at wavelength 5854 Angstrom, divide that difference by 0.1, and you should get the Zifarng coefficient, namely -1.5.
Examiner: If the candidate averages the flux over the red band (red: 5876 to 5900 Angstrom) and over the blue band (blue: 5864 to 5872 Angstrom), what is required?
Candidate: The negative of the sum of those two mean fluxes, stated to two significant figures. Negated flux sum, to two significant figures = -7.6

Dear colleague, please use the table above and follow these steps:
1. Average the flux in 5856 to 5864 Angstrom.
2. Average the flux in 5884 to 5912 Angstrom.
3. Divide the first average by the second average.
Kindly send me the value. 1.08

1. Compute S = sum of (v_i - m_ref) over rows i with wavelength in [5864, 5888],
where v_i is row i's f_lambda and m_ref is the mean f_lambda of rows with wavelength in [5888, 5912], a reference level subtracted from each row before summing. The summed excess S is -1.0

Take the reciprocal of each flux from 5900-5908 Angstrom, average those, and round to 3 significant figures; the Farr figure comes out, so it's 0.228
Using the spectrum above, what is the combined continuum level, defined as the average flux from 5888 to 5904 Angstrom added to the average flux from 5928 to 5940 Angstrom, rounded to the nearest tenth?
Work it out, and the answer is 8.0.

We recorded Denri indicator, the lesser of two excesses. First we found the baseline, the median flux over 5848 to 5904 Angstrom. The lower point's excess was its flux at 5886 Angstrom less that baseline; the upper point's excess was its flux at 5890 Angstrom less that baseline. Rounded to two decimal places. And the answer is -0.83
